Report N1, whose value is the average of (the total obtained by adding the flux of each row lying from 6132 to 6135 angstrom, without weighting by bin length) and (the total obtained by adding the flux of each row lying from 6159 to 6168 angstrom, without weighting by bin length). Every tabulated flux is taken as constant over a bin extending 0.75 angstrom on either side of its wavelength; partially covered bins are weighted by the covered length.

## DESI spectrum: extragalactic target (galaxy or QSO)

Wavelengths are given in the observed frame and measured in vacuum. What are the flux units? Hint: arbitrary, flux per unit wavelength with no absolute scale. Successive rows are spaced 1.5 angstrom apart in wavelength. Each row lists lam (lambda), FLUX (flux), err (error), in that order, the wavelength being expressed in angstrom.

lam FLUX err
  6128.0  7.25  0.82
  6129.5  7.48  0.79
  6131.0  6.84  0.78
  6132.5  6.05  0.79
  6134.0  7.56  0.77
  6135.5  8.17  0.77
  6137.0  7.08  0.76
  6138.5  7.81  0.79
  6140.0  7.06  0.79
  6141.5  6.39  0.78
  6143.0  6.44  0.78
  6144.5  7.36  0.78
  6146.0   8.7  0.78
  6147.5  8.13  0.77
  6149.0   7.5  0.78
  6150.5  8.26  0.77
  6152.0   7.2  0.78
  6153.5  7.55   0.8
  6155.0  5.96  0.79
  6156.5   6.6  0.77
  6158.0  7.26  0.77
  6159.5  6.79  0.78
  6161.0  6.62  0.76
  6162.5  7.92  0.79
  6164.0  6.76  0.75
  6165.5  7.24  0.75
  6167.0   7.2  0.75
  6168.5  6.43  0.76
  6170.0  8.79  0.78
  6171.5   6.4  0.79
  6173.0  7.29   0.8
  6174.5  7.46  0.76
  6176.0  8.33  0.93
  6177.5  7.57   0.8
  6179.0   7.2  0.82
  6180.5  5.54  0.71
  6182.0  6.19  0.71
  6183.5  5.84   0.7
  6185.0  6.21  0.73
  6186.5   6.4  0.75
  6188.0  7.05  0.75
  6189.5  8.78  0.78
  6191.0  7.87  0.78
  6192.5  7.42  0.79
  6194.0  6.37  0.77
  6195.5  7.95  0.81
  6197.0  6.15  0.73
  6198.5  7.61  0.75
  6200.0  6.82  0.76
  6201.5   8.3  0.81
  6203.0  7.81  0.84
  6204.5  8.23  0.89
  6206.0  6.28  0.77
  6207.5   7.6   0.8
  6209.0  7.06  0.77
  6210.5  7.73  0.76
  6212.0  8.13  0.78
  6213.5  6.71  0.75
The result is 28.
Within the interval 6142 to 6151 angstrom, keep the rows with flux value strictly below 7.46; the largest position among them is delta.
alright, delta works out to 6144.5 angstrom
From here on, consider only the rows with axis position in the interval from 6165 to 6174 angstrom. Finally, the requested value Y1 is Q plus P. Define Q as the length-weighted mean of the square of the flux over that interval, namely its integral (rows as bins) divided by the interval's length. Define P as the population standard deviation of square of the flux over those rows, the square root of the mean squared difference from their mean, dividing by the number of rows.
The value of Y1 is 65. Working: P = 12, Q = 53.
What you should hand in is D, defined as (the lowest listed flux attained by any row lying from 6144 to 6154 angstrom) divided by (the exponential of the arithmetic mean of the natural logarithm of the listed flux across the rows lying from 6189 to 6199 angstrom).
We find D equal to 0.97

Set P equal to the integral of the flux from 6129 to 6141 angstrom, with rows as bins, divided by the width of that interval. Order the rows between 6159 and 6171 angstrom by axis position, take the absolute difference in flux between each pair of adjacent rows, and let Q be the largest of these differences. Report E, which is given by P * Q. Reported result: 17.1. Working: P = 7.23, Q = 2.36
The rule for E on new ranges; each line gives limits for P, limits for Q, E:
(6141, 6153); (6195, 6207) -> 14.7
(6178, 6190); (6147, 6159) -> 10.5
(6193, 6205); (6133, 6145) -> 8.1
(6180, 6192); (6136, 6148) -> 9.1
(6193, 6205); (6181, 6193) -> 12.8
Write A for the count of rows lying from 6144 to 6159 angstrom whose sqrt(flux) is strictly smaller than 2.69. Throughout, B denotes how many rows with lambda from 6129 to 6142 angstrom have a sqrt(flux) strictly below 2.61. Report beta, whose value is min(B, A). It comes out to 2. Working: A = 3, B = 2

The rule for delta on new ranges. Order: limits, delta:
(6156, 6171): 6168.5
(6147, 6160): 6159.5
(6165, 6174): 6173.0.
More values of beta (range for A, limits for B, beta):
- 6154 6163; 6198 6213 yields 1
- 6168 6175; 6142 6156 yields 2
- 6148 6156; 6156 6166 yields 2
